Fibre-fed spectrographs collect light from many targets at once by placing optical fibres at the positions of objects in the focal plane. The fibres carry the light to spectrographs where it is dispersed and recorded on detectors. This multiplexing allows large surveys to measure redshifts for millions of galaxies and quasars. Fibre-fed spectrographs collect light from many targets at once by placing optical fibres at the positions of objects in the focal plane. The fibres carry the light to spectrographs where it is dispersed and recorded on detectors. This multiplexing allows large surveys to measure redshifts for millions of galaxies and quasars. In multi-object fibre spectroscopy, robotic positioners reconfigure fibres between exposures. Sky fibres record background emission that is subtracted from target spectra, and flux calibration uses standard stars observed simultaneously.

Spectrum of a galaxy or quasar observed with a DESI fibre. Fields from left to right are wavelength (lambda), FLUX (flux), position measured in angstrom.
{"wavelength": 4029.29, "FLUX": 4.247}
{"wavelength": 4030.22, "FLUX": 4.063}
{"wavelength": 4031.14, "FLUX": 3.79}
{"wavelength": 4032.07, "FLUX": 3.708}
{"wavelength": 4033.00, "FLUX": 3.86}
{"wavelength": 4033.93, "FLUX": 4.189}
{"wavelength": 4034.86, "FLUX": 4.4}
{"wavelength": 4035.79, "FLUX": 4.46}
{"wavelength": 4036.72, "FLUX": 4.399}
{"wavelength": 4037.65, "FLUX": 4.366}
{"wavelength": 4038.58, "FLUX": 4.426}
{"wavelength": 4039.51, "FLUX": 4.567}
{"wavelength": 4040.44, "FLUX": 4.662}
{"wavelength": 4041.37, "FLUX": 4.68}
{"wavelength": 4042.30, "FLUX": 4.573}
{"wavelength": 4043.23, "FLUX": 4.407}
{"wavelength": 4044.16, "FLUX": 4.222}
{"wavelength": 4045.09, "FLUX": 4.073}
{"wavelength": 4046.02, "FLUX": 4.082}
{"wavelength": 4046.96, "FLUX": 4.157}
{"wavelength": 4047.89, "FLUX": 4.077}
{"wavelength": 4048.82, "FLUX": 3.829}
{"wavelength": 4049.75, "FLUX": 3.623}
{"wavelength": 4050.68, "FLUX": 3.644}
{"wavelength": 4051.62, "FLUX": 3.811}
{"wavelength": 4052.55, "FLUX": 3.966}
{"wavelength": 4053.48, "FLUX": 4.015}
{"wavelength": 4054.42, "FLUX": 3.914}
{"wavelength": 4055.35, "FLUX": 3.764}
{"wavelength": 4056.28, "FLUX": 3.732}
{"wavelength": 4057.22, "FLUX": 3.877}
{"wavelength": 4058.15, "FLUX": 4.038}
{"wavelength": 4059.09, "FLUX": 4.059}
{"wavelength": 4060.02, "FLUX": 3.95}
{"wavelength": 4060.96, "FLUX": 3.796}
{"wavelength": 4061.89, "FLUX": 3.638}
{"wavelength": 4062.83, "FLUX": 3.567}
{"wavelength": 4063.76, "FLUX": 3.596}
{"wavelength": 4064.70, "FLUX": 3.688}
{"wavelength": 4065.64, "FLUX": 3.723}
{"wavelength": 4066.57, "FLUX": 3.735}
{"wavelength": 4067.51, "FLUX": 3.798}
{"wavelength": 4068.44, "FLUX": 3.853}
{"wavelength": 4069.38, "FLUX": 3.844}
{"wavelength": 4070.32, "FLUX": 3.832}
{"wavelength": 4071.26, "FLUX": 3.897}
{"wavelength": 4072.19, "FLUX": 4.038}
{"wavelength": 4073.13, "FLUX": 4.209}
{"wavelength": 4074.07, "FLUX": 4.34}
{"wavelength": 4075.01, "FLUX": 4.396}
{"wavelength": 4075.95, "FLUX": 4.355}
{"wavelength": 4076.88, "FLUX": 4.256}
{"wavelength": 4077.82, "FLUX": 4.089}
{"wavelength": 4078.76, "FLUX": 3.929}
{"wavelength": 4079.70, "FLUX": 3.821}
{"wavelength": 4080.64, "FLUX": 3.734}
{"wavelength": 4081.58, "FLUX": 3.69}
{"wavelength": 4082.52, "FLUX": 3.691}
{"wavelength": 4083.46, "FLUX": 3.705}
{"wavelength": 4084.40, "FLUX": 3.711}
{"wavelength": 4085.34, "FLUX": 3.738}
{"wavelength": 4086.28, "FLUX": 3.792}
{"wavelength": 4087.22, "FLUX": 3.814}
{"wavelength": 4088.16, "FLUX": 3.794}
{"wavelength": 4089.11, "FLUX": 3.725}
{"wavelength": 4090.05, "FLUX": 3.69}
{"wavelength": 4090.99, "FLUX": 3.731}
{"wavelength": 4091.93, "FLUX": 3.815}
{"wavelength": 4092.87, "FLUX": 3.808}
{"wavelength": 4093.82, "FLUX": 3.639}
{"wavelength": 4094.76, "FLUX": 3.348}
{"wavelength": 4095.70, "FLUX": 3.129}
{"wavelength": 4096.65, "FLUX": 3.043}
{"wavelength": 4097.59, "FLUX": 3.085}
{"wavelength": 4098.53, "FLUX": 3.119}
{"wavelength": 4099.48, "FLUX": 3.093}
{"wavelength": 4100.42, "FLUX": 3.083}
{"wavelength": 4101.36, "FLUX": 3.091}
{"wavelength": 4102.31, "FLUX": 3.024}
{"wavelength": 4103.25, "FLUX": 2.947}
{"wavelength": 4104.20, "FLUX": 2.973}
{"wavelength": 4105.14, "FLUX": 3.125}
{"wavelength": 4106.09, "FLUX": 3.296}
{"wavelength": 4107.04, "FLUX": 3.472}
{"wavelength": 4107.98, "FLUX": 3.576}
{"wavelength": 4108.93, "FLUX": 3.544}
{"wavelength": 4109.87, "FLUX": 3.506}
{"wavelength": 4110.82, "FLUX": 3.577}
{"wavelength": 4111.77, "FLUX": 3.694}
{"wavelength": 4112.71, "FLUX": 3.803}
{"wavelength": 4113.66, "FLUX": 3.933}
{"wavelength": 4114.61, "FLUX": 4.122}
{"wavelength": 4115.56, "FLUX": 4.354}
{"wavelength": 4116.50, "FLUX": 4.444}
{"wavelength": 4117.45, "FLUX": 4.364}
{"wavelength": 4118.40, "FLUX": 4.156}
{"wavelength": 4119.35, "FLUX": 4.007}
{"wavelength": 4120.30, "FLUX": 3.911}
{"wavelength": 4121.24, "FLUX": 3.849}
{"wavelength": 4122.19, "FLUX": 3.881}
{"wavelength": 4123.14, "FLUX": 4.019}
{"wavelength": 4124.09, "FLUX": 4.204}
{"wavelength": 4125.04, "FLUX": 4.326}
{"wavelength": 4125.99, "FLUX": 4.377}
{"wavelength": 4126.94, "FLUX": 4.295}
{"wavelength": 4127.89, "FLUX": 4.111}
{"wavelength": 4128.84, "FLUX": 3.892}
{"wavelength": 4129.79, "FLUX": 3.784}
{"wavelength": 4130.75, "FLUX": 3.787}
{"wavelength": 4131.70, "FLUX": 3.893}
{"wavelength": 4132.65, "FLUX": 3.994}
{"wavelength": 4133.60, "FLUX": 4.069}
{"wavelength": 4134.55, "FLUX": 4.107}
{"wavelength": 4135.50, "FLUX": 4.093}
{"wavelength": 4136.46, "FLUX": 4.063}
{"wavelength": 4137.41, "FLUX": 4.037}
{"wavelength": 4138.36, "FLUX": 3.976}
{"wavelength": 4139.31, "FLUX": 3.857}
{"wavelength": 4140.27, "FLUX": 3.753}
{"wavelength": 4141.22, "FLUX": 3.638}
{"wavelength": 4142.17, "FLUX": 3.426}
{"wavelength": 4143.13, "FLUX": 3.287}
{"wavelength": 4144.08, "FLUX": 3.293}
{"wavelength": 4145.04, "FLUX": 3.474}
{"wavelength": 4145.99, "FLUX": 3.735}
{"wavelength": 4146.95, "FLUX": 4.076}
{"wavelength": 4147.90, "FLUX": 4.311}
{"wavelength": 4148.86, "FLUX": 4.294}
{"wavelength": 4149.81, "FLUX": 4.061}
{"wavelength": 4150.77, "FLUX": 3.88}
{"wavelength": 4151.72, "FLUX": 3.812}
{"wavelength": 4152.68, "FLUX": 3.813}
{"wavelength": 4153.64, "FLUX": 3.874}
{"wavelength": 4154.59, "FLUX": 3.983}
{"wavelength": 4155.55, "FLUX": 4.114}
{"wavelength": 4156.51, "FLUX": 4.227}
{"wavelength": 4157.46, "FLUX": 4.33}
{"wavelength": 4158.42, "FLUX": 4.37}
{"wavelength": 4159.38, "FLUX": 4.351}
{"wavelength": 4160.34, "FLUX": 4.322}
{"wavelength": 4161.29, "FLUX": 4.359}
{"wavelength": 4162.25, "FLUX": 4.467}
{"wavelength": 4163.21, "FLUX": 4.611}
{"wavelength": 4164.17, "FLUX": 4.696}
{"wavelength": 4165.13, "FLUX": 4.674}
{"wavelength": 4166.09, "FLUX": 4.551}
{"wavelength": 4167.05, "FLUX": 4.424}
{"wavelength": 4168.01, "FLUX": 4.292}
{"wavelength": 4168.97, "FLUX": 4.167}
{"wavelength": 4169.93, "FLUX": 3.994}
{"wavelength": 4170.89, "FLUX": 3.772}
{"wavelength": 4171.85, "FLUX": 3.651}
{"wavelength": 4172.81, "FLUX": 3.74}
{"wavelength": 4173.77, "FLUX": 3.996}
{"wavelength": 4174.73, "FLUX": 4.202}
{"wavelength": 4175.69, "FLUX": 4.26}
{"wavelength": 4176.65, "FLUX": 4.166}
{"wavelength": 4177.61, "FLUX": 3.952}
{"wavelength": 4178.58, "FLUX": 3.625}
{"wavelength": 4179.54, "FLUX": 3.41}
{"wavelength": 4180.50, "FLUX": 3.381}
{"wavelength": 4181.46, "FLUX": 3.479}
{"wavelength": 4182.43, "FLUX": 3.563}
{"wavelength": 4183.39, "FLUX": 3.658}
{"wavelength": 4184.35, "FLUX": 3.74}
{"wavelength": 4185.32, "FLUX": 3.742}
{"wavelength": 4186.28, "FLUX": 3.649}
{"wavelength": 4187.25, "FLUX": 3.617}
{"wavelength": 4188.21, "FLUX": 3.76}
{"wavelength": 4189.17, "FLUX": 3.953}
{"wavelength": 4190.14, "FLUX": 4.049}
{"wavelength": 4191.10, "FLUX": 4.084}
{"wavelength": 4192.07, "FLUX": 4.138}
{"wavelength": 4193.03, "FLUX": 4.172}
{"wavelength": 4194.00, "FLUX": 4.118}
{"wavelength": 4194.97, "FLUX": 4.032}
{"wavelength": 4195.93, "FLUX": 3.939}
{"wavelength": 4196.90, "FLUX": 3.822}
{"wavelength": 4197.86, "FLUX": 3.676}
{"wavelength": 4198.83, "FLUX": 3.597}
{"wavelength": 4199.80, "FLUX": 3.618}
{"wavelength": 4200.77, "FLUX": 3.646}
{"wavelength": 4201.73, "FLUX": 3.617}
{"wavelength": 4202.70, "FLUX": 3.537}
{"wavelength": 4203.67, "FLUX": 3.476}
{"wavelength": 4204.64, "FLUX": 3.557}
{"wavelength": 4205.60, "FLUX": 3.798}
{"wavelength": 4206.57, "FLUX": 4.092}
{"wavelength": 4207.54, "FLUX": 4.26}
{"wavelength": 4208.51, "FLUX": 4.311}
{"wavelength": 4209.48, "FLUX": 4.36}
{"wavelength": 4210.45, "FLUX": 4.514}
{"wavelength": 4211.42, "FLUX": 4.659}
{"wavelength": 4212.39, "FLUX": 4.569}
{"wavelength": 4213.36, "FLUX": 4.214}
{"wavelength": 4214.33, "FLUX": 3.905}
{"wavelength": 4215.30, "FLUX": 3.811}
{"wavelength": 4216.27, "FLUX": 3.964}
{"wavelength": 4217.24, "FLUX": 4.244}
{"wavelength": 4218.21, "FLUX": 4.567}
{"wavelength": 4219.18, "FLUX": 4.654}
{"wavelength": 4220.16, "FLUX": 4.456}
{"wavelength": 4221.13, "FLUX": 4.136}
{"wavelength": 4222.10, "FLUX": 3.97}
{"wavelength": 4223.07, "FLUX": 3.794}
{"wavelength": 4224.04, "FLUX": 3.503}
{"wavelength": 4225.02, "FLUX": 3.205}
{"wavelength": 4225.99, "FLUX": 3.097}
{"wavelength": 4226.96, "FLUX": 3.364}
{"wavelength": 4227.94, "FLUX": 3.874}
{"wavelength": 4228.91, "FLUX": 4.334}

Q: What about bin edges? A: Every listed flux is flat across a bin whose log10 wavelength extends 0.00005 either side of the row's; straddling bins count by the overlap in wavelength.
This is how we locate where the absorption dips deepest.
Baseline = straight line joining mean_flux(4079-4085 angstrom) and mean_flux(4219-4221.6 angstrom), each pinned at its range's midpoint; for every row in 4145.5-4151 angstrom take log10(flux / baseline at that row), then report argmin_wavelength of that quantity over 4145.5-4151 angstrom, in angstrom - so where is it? 4145.99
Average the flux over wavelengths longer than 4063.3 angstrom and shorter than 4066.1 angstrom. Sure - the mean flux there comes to 3.7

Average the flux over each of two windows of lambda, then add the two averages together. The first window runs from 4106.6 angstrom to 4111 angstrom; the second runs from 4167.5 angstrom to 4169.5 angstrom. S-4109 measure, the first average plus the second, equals 7.8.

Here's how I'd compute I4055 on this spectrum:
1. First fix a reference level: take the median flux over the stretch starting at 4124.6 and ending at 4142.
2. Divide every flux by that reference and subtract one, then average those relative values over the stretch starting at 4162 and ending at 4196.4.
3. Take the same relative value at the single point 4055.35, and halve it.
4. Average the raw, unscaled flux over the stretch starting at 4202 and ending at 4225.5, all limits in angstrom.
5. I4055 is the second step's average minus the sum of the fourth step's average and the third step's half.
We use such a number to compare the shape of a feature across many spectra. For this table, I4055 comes -4.04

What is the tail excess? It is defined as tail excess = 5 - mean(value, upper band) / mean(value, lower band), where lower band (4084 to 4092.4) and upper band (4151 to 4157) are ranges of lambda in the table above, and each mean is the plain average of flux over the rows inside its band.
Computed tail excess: 3.94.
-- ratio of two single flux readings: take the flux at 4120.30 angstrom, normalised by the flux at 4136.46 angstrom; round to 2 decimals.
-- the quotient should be 0.96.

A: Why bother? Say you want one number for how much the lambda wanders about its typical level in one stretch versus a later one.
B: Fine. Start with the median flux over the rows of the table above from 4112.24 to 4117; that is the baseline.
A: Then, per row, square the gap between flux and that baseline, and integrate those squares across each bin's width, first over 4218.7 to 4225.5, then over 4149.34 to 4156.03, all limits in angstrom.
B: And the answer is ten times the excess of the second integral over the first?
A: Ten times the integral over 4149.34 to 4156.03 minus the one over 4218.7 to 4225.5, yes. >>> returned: -14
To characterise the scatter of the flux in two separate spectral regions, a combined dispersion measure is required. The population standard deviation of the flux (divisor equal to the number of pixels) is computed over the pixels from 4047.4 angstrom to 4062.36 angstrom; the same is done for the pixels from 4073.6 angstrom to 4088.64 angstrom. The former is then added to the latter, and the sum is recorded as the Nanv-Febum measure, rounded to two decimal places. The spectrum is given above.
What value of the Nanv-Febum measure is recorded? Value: 0.40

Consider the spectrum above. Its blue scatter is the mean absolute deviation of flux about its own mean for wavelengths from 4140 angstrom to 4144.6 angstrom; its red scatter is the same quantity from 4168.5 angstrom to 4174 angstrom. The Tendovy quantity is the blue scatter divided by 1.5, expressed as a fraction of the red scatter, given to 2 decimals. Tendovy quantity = 0.70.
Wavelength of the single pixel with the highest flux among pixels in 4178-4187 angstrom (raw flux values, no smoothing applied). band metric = 4185.32 angstrom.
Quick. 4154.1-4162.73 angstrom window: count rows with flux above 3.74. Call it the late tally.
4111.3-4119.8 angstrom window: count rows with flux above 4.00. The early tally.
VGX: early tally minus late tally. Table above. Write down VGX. -3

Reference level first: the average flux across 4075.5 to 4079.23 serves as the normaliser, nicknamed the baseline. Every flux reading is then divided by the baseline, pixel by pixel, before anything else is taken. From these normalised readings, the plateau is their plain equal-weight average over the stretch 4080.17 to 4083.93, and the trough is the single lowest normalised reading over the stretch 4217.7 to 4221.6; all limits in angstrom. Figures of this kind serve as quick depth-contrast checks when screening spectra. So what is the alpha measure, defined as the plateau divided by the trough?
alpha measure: 0.90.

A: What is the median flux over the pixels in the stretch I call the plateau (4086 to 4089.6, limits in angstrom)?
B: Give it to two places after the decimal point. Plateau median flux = 3.79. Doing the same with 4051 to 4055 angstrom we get 3.94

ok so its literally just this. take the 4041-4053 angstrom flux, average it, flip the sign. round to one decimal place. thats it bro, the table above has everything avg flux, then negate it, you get -4.1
